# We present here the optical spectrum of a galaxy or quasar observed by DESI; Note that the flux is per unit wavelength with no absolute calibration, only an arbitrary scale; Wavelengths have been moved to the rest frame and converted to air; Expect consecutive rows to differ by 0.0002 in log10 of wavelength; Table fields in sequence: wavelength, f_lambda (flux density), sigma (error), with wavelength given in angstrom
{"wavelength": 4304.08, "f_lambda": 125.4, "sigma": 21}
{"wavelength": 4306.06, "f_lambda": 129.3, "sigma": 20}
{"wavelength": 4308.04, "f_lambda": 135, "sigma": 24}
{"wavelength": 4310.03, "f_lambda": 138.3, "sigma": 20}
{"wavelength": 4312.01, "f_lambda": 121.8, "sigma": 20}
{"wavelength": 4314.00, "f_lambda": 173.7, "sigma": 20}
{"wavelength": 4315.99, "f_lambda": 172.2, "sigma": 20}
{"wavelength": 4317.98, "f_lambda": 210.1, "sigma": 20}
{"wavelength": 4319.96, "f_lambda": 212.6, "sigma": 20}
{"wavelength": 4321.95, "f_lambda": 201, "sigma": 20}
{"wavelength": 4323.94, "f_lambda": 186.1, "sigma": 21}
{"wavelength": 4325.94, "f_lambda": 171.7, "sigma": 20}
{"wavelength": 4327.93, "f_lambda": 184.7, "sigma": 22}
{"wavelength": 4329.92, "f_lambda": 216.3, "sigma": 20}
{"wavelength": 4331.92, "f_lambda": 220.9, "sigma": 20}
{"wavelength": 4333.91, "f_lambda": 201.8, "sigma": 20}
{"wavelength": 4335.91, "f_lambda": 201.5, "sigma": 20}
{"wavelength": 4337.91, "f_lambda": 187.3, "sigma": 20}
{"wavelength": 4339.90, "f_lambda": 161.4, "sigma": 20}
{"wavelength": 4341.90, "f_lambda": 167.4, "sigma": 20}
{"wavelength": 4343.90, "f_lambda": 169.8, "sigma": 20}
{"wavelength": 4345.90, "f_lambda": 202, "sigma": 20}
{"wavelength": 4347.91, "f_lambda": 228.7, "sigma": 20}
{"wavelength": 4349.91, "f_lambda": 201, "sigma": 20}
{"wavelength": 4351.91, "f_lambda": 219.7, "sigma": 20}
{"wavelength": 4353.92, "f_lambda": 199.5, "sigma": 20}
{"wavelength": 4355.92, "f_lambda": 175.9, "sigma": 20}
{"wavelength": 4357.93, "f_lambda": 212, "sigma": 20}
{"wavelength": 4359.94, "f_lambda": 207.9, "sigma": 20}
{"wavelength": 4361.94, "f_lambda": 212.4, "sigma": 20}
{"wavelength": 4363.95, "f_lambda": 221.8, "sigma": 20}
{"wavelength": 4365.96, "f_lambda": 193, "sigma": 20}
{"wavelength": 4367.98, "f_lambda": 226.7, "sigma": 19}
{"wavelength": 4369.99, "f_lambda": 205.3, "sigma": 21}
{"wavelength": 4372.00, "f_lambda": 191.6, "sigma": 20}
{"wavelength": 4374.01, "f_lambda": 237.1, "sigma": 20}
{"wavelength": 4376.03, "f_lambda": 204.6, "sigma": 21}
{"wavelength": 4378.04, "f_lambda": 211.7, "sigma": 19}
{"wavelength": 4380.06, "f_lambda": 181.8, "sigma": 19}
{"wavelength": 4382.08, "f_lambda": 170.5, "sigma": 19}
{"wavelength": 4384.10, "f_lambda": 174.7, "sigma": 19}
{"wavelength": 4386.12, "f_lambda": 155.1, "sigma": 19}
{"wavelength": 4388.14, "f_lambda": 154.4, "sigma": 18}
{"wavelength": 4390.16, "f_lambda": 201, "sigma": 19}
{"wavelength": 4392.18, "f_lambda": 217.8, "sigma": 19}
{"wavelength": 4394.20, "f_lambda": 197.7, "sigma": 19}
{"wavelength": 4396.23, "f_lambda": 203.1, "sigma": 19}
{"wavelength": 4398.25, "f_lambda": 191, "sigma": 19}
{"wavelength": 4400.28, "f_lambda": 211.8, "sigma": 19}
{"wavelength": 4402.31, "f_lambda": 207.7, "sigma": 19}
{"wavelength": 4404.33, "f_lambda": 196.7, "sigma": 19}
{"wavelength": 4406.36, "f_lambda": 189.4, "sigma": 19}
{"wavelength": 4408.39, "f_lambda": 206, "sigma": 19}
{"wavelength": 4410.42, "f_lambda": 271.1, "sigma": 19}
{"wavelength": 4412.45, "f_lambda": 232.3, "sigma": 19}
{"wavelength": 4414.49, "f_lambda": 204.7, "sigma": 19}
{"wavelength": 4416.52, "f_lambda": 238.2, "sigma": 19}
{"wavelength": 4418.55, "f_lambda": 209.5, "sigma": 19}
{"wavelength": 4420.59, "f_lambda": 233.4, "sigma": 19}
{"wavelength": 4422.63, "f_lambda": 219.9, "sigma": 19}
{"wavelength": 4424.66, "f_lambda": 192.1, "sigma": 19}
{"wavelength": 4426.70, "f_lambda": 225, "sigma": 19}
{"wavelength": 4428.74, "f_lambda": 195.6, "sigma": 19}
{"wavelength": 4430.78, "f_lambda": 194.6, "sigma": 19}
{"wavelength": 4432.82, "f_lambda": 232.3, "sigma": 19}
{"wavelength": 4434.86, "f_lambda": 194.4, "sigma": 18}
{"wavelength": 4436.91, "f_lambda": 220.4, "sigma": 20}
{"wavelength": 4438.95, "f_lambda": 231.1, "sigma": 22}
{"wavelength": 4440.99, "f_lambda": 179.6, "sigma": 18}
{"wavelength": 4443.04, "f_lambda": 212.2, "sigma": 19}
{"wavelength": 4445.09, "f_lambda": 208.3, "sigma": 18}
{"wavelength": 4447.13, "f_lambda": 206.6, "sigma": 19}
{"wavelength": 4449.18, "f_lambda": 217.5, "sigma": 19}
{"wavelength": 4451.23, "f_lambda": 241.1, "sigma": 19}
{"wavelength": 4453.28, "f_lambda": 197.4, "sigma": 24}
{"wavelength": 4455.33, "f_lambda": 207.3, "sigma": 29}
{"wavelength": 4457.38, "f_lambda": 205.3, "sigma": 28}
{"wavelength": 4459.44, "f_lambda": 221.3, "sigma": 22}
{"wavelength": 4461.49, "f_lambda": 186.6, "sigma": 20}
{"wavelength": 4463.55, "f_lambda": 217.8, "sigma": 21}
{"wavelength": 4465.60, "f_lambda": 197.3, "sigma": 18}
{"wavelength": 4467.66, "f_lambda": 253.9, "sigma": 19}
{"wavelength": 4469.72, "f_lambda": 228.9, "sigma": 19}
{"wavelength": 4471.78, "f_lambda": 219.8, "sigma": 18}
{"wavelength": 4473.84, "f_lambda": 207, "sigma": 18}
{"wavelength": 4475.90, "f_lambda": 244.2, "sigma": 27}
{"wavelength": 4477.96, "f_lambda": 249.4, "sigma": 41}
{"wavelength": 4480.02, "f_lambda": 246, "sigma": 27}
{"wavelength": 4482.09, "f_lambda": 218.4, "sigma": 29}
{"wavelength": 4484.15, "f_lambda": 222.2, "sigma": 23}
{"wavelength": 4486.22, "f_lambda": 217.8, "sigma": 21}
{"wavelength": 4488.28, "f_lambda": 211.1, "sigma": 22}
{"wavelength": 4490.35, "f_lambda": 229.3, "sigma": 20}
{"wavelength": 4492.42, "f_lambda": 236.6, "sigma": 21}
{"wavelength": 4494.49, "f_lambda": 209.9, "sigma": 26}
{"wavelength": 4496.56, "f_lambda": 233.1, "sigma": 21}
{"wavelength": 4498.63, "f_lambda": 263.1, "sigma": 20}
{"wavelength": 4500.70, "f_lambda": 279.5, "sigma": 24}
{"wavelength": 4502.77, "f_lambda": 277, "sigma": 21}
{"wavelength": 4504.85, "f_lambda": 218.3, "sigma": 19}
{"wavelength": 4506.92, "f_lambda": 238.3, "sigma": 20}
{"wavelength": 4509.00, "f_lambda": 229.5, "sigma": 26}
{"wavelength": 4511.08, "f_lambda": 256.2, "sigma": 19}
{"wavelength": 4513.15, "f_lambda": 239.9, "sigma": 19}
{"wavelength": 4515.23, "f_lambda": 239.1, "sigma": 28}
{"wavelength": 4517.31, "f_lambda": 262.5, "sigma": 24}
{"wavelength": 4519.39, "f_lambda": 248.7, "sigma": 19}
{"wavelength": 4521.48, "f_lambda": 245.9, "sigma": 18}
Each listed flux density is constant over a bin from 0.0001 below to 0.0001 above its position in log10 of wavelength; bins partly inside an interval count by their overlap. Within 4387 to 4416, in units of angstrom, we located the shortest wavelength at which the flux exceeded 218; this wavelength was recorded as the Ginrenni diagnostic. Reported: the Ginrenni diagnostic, 4410.42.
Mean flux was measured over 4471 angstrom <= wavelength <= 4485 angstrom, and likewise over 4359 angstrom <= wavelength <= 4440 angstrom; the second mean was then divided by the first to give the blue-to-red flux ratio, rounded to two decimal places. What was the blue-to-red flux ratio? 0.90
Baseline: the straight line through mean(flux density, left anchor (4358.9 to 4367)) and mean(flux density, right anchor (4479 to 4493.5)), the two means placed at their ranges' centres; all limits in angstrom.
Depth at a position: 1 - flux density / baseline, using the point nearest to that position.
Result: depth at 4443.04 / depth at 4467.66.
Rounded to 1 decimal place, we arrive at -0.3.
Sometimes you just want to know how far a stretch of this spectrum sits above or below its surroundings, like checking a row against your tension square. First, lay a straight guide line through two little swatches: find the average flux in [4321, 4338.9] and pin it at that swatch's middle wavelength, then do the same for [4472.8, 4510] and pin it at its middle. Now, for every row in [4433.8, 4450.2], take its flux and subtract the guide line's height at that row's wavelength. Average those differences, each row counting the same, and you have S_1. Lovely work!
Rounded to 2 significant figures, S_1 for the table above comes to -15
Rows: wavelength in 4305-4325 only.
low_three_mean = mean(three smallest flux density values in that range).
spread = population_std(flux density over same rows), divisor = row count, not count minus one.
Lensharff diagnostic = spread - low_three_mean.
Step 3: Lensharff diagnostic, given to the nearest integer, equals -96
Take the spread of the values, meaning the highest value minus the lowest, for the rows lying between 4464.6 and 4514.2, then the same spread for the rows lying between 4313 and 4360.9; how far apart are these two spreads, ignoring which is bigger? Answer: 15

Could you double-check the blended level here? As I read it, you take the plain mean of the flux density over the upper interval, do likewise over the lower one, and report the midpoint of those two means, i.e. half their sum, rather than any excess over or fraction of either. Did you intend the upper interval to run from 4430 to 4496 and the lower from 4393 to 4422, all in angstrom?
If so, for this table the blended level 216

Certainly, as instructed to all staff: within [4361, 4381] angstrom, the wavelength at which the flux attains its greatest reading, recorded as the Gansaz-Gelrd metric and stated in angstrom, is 4374.01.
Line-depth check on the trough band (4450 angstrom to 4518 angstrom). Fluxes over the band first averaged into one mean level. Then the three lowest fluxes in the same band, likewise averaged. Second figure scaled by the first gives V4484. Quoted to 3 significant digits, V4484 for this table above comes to 0.841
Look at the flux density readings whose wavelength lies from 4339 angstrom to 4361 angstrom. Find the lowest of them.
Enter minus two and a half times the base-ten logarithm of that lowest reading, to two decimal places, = -5.52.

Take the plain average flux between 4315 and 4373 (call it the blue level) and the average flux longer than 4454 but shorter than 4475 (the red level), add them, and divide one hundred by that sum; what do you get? 0.242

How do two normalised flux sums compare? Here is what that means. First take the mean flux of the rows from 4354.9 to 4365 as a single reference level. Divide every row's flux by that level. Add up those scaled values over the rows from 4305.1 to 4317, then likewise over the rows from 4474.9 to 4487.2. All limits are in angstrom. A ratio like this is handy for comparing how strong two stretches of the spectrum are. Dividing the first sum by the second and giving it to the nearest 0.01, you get 0.62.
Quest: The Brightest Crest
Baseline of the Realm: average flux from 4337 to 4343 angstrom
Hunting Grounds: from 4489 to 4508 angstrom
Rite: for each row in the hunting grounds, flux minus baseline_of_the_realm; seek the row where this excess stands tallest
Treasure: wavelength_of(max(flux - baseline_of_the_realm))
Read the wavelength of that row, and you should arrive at 4500.70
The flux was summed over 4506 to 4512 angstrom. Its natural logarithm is 6.6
